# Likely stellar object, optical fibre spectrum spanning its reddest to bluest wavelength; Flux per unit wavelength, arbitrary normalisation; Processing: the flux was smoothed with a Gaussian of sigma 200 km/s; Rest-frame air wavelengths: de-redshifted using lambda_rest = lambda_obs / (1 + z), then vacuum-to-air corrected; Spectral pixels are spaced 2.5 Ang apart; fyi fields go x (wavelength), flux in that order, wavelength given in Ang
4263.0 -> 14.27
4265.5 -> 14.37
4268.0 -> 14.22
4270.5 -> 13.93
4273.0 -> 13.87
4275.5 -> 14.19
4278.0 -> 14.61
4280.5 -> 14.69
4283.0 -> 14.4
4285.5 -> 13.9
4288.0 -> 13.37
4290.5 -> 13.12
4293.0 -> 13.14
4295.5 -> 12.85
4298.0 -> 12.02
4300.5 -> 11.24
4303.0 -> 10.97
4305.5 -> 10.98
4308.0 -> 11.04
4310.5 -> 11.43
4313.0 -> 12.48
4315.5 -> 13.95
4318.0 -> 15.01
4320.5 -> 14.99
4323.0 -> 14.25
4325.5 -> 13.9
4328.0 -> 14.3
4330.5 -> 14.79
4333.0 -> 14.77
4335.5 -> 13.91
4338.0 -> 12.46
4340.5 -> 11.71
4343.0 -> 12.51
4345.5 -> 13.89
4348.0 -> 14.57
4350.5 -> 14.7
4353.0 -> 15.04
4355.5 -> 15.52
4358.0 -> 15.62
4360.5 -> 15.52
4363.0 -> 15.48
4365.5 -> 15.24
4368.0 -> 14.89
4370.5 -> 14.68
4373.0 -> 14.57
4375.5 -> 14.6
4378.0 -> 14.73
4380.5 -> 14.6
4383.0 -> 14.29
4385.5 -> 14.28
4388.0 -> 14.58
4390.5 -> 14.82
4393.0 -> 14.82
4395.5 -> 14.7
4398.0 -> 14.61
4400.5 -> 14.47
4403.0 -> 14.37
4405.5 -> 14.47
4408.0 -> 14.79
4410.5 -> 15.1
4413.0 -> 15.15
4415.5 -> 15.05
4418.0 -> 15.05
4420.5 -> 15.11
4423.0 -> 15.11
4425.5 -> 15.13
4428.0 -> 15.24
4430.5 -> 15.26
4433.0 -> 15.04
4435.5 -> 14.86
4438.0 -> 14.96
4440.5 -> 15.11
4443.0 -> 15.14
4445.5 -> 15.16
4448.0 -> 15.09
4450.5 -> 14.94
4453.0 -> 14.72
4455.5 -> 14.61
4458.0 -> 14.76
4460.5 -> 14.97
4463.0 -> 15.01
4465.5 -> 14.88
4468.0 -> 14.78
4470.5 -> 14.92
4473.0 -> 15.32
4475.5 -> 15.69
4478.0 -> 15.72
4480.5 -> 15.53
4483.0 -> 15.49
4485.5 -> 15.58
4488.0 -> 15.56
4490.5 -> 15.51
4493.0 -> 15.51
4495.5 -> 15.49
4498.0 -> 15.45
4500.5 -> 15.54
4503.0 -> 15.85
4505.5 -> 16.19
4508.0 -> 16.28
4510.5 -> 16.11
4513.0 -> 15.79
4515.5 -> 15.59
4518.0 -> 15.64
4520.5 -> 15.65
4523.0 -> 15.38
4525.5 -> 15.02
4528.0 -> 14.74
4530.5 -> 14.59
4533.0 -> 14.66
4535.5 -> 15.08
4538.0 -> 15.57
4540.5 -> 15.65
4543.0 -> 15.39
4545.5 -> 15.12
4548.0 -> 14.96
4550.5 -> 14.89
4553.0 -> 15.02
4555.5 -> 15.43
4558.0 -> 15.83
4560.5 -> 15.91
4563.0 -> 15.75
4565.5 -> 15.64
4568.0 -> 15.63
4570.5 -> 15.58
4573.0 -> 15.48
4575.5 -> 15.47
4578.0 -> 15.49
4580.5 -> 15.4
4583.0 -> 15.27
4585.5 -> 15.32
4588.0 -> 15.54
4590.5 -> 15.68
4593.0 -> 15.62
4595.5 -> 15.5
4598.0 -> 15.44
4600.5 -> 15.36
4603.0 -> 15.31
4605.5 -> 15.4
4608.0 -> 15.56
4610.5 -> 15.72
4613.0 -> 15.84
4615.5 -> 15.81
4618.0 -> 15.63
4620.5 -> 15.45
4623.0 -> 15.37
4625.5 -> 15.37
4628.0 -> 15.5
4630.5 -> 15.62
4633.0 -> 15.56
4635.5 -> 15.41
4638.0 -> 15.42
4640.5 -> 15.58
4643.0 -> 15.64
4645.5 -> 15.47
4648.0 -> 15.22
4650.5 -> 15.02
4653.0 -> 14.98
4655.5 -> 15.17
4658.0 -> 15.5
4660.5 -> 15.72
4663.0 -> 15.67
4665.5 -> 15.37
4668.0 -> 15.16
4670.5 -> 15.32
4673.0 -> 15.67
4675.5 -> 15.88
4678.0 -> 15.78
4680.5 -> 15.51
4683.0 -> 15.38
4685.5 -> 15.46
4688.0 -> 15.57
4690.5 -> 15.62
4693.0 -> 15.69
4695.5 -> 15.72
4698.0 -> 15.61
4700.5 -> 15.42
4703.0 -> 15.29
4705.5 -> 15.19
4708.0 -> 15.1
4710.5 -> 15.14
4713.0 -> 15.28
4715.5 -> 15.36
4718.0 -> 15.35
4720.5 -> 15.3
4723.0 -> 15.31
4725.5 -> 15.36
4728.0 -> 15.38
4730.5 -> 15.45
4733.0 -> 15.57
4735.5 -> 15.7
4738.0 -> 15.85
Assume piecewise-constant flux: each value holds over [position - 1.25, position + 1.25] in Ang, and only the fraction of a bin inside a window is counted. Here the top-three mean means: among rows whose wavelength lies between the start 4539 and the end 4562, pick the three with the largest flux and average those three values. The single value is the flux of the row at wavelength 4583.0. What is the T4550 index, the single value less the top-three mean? -0.5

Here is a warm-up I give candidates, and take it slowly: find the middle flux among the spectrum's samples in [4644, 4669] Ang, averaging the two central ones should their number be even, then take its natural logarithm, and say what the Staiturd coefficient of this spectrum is 2.73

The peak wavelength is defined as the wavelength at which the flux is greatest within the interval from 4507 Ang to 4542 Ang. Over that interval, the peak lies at 4508.0 Ang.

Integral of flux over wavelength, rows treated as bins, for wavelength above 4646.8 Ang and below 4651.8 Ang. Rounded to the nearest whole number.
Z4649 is 76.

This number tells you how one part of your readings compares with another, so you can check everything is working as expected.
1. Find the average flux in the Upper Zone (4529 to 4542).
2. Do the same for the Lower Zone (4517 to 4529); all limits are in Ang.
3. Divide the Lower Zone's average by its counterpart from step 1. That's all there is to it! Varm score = 1.012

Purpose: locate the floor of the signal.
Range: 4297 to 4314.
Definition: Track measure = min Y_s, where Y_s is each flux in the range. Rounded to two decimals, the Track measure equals 10.97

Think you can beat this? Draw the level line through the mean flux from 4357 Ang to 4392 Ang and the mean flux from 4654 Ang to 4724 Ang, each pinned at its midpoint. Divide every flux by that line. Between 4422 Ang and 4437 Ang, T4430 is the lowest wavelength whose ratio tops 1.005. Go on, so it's 4423.0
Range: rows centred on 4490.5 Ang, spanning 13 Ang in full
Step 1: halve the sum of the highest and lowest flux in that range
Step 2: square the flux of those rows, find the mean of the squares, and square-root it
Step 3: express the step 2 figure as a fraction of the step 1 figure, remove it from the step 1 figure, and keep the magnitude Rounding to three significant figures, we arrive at 14.5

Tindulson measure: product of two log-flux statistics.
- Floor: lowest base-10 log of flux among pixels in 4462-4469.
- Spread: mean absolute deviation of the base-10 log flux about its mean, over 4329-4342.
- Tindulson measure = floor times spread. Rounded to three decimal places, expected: 0.044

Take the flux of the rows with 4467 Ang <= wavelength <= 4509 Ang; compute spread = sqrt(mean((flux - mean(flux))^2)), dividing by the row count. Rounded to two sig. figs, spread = 0.36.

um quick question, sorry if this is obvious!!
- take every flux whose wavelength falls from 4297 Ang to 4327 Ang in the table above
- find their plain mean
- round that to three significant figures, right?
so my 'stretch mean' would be 12.7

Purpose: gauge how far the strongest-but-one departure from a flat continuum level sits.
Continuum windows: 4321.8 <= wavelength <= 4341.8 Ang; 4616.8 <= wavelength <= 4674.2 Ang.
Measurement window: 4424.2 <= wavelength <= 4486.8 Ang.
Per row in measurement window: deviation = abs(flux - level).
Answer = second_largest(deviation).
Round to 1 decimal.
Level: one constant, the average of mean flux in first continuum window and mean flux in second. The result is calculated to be 1.1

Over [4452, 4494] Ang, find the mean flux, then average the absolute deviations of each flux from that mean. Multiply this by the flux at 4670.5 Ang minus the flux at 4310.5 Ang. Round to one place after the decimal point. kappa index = 1.4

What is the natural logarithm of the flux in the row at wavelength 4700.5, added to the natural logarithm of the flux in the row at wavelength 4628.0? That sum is 5.48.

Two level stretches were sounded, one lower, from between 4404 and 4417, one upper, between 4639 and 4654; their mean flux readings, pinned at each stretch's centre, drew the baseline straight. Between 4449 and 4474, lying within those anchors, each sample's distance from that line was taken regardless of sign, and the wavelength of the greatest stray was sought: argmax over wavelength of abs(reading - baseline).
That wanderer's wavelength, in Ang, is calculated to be 4455.5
